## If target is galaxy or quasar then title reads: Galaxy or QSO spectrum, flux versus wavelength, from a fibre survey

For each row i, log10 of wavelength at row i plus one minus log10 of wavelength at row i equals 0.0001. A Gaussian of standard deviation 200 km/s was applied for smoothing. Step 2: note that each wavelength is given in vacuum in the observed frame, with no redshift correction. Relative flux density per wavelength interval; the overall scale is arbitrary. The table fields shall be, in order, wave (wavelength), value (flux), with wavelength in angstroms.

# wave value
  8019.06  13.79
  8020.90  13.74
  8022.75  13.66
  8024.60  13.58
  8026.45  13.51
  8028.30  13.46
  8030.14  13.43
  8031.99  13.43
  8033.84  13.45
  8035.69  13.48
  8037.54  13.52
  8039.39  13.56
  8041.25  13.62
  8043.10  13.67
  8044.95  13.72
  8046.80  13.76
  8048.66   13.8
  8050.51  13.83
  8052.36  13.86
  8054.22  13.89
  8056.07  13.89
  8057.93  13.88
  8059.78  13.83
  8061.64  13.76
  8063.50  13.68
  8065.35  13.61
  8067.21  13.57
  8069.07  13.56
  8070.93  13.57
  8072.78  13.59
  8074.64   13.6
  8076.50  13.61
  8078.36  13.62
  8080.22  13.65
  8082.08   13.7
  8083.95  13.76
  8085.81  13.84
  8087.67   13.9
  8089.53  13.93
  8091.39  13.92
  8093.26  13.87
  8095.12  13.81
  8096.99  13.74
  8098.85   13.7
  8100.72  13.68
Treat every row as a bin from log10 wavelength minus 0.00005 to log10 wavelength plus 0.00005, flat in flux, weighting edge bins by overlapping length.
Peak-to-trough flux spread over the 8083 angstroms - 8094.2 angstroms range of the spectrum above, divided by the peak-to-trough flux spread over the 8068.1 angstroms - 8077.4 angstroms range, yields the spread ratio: 3.4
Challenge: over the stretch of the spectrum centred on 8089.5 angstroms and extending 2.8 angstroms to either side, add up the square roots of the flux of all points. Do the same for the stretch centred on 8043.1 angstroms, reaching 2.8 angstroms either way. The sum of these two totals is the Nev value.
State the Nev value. 22.3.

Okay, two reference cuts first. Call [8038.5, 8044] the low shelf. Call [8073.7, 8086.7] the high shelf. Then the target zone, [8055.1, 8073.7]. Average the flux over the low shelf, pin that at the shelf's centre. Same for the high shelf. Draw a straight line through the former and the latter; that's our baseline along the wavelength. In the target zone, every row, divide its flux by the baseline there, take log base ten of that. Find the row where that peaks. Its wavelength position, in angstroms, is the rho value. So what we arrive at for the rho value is 8056.07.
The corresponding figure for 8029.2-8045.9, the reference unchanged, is 8044.95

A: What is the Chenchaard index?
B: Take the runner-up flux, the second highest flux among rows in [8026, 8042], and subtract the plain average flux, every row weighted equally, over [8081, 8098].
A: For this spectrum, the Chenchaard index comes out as -0.27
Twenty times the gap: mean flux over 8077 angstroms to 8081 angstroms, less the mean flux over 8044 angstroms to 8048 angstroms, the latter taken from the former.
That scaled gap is -2.1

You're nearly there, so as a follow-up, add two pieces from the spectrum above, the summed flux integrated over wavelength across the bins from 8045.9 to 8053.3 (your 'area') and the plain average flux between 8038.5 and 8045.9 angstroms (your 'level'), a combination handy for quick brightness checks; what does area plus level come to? 116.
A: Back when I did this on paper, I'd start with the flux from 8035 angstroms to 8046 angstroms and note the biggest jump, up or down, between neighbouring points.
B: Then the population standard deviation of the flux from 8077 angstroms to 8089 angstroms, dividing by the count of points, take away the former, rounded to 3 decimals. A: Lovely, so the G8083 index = 0.040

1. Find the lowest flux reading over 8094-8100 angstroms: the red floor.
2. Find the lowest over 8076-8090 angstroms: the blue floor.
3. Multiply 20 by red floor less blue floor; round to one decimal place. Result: 1.8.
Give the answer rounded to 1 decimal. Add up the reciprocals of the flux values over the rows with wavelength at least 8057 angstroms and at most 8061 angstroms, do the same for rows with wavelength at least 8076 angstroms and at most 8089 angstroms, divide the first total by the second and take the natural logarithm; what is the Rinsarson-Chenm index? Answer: -1.3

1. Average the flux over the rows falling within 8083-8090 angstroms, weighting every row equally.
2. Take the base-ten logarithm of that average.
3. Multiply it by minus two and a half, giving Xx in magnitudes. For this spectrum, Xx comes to -2.85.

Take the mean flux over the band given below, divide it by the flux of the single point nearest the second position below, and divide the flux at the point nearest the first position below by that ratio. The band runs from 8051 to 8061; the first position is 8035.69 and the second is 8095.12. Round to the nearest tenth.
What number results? 13.4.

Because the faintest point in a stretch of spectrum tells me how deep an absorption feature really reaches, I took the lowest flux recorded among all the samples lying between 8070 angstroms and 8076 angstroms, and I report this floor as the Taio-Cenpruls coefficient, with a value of 13.57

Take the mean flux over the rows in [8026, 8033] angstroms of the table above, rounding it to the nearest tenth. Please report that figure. 13.5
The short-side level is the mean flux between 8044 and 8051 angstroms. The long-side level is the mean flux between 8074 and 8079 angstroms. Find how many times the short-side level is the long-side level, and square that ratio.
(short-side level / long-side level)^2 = 1.02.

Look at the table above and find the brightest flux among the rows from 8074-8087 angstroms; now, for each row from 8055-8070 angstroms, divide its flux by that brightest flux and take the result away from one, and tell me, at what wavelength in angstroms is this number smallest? 8056.07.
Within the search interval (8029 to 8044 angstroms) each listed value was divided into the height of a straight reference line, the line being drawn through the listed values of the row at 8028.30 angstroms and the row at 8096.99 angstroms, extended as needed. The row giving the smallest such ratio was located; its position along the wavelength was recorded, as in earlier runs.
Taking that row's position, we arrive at 8043.10 angstroms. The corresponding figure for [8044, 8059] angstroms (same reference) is 8054.22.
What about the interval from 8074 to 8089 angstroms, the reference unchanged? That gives 8087.67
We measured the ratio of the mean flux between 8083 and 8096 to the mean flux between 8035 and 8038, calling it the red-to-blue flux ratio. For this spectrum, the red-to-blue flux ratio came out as 1.027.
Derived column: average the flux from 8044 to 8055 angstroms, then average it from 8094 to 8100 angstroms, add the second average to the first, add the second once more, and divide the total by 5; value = 8.26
